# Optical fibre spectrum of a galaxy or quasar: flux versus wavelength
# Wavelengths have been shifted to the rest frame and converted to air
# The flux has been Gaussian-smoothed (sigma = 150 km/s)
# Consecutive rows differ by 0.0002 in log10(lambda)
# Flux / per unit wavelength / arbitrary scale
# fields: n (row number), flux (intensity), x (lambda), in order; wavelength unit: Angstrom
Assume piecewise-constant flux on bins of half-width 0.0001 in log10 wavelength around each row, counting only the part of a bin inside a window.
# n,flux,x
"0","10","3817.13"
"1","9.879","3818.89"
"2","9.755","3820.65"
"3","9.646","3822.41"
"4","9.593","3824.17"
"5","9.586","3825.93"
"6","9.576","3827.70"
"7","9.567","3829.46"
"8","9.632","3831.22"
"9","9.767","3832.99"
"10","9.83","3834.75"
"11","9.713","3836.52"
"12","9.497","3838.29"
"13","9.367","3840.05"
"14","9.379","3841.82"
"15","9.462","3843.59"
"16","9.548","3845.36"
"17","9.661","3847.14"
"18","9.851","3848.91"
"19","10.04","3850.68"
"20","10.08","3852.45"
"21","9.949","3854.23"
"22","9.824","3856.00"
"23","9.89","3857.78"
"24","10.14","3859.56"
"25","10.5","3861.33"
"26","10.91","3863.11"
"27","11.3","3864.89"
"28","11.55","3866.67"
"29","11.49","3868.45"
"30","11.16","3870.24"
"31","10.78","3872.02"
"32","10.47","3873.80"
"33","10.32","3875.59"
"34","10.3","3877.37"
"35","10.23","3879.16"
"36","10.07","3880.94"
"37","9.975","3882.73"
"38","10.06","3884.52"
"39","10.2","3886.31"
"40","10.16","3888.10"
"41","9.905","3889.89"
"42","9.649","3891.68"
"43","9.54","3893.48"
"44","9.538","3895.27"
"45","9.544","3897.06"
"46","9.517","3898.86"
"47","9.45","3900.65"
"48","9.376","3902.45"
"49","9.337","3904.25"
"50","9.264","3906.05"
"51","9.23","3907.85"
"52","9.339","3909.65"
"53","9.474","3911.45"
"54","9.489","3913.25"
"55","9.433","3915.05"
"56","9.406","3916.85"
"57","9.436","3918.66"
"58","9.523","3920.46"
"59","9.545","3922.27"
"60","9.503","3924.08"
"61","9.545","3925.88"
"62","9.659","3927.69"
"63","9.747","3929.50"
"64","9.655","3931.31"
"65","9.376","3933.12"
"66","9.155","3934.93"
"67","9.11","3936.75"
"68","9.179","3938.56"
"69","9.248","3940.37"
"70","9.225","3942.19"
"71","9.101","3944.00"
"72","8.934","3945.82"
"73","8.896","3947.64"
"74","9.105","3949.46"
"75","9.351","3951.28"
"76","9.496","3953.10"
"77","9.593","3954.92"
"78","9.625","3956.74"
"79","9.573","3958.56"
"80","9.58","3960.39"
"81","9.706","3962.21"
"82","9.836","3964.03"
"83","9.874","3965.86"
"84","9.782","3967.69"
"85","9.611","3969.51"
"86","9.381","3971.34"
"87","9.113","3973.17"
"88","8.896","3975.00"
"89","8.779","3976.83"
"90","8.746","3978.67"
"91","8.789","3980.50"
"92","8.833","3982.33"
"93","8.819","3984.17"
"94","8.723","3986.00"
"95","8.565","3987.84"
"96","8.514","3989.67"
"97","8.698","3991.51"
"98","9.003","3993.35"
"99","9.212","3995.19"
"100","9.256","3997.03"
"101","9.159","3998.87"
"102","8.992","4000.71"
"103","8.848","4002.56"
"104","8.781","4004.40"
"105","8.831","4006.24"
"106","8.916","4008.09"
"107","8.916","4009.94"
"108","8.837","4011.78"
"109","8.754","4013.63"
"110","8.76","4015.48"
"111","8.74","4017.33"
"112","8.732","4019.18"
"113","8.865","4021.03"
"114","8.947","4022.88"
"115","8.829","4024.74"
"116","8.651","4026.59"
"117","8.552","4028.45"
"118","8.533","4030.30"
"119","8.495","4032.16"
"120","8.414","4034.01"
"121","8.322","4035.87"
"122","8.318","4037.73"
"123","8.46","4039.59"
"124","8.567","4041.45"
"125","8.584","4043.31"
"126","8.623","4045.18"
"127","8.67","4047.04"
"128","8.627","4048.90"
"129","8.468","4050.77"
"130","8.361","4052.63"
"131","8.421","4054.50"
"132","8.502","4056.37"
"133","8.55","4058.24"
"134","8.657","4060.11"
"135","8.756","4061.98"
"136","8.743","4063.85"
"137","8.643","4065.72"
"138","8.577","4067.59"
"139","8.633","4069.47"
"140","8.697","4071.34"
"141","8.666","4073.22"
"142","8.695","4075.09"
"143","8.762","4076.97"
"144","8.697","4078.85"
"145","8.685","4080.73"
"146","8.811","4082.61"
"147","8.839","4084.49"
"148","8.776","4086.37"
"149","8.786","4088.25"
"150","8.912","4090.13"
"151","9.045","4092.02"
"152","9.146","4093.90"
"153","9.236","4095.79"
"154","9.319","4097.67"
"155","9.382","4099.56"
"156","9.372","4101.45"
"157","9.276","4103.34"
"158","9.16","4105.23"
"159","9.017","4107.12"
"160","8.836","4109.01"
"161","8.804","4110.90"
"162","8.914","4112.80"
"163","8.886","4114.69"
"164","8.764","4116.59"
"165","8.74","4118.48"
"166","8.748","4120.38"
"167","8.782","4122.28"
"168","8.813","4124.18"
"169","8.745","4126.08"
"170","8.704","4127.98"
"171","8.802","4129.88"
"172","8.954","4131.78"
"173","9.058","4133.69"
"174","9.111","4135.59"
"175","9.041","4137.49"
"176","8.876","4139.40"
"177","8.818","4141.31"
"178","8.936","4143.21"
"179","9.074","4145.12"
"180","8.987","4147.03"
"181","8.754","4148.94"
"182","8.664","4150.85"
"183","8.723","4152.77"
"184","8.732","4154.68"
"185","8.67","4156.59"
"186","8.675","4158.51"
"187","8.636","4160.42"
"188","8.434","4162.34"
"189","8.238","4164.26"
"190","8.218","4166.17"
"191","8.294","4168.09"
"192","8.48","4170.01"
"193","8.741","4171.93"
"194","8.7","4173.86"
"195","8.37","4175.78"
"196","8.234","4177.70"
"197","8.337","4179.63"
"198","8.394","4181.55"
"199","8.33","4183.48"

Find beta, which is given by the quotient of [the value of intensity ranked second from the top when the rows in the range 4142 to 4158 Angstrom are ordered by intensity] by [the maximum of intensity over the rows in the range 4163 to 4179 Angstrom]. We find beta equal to 1.03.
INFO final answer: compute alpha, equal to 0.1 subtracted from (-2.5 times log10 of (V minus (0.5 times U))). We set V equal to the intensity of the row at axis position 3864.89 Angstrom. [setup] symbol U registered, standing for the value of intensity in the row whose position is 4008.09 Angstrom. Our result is -2.19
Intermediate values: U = 8.916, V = 11.3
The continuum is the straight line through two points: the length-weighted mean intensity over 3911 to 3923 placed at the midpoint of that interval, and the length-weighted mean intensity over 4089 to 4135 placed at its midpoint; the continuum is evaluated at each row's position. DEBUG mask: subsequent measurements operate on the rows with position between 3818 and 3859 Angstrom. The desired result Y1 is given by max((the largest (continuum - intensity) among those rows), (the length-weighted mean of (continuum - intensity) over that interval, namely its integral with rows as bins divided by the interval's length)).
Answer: 0.30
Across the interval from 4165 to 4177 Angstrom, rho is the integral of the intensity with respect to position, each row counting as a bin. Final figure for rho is 102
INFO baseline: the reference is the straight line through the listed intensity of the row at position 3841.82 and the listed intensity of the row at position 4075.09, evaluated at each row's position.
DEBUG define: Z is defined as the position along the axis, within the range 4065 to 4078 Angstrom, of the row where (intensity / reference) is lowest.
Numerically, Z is 4067.59 Angstrom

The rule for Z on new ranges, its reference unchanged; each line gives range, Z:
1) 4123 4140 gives 4127.98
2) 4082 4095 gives 4086.37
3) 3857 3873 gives 3857.78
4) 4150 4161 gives 4150.85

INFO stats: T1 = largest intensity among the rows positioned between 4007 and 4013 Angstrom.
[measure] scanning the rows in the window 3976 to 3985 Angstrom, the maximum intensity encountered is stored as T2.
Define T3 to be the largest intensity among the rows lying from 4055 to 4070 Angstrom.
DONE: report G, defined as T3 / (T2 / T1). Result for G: 8.8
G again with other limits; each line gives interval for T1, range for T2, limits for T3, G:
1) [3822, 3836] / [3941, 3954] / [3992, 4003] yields 9.6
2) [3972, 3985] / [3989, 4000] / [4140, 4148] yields 8.9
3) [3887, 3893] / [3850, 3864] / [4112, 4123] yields 8.3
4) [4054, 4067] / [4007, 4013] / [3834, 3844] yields 9.7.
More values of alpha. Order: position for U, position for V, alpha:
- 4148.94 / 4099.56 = -1.85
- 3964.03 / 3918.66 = -1.74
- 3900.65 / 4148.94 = -1.61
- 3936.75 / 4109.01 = -1.68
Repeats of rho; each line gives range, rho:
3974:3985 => 97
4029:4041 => 101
